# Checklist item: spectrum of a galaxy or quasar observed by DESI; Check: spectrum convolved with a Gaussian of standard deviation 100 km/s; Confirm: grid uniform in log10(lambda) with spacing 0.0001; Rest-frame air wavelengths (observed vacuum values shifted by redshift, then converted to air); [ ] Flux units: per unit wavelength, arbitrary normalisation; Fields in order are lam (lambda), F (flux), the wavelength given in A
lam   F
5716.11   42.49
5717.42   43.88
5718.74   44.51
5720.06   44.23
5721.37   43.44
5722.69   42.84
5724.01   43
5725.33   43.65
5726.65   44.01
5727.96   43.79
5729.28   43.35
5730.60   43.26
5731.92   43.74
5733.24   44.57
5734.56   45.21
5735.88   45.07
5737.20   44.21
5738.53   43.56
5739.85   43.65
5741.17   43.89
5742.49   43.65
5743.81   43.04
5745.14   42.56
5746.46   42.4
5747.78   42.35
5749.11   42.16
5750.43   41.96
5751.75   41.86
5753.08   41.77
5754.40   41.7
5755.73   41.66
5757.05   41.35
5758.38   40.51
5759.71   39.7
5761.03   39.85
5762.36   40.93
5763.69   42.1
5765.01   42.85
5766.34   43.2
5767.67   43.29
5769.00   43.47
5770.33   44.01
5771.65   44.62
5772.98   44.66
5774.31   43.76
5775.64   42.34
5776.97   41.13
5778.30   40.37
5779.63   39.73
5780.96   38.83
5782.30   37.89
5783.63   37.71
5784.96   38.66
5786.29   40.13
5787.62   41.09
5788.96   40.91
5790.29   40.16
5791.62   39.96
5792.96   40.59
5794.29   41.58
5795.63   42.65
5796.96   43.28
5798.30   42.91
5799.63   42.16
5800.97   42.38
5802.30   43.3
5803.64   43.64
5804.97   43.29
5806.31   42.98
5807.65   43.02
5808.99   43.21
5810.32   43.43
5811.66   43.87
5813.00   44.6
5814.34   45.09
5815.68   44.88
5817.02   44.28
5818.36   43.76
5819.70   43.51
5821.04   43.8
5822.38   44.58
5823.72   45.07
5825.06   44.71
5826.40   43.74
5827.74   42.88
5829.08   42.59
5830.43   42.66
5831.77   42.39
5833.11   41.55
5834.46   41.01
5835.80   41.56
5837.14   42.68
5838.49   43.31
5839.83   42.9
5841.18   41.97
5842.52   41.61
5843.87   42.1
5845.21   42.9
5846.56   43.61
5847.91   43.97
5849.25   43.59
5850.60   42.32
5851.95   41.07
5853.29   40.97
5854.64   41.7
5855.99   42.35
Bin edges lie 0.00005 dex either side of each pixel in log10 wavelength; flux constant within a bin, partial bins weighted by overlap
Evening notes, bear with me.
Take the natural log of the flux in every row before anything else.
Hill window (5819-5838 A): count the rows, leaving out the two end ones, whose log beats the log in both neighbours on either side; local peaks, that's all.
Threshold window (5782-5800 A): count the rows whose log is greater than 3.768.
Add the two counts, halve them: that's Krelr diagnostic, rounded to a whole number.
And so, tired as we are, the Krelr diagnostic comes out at 1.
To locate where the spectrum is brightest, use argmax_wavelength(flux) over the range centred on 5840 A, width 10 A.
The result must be 5838.49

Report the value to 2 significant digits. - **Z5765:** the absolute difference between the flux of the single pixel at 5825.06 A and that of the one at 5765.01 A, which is 1.9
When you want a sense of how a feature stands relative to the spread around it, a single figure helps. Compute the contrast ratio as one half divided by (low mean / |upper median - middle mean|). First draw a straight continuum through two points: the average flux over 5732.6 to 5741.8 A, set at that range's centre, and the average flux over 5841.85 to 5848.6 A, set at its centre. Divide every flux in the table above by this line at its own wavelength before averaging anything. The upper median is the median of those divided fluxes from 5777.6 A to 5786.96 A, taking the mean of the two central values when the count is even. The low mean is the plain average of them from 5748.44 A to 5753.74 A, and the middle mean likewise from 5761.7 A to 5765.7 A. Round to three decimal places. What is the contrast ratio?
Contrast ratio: 0.035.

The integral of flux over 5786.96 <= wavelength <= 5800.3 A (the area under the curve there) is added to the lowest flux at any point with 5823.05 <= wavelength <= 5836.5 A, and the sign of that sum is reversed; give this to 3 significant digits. -595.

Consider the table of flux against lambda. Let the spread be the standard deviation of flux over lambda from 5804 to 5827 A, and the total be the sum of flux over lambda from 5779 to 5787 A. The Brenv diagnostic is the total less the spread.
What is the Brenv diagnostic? 232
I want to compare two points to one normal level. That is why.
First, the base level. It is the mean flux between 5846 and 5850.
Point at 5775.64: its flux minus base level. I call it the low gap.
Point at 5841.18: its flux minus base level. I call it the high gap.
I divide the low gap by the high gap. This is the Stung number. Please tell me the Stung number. 0.8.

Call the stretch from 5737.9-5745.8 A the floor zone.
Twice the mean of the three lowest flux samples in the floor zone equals 86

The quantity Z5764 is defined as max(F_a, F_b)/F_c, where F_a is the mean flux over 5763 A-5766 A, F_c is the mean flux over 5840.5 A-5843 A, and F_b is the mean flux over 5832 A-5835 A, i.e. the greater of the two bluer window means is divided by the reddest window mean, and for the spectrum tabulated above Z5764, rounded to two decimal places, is 1.02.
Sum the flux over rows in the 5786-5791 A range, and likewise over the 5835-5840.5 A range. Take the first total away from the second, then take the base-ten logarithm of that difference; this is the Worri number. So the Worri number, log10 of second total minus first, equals 0.91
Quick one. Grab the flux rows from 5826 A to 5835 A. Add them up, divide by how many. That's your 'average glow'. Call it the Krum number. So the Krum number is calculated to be 42.4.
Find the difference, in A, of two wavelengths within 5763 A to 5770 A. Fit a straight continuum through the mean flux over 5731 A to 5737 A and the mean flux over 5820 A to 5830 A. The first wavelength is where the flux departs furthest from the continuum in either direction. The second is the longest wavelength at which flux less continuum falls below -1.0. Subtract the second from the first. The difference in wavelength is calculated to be -4.0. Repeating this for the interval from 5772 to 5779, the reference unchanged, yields 0.0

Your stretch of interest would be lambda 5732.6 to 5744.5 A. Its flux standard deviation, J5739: 0.7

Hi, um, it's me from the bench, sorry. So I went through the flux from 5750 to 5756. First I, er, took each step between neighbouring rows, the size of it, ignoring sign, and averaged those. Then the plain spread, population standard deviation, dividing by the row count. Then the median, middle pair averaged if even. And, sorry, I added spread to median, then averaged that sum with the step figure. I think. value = 21.0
